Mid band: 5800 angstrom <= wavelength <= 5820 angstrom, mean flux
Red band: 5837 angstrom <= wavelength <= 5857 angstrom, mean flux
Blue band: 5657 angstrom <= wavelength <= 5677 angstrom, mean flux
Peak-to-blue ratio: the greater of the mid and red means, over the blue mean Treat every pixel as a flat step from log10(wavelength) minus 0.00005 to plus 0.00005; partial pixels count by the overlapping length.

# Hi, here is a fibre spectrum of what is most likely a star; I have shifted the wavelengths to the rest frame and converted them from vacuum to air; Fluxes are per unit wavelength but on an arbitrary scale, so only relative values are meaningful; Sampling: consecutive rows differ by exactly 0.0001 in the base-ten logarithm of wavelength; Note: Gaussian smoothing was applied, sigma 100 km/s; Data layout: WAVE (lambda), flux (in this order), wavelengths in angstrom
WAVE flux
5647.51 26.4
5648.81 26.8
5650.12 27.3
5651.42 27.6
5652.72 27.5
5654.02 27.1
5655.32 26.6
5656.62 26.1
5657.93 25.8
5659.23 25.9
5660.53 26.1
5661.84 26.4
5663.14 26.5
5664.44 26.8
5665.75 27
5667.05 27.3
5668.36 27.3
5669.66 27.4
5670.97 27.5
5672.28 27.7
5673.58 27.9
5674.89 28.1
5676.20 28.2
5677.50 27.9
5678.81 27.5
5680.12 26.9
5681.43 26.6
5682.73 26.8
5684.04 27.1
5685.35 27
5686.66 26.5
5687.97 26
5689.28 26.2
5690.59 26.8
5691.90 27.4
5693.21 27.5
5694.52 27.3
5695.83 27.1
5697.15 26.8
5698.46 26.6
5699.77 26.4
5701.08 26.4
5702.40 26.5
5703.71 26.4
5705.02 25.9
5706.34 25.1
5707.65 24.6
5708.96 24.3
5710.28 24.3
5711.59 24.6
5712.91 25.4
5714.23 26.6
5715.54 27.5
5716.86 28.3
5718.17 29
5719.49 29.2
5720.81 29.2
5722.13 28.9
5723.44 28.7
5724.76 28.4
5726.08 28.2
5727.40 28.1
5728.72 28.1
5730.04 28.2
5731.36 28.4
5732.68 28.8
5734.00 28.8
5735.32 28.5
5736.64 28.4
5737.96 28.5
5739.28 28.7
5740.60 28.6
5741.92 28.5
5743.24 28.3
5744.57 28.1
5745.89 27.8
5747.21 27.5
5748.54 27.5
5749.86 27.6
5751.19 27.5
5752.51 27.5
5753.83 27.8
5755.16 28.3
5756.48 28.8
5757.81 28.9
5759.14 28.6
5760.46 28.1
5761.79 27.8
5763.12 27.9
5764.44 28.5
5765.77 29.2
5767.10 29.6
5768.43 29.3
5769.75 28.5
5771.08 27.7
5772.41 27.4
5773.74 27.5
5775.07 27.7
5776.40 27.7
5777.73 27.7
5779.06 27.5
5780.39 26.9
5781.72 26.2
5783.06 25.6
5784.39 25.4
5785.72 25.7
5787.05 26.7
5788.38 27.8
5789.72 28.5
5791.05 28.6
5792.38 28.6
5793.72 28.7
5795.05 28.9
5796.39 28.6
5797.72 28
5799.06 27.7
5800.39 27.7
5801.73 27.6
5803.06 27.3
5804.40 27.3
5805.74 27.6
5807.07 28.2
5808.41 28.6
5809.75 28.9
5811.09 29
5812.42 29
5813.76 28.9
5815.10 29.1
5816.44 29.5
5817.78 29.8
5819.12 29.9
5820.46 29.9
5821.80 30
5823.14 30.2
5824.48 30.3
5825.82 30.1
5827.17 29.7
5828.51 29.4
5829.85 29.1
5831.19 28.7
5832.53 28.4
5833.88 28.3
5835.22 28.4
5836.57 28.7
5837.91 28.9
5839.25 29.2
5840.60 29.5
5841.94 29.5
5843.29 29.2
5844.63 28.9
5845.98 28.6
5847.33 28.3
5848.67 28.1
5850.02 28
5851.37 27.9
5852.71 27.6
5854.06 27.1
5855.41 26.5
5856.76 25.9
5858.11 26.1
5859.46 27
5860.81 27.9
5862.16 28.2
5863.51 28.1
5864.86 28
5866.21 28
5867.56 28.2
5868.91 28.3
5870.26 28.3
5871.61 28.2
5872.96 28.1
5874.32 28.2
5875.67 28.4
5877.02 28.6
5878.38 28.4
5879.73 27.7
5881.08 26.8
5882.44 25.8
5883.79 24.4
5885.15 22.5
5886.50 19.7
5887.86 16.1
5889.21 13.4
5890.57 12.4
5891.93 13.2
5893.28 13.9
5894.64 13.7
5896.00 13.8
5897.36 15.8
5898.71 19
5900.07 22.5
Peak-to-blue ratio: 1.06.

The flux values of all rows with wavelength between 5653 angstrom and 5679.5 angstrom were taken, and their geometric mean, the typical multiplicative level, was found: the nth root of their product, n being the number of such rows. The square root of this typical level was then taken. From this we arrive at 5.20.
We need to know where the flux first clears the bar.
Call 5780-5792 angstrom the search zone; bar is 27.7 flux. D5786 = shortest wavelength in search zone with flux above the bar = 5788.38 angstrom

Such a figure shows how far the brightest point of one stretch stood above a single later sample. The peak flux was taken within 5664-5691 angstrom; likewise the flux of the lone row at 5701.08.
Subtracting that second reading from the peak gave 1.8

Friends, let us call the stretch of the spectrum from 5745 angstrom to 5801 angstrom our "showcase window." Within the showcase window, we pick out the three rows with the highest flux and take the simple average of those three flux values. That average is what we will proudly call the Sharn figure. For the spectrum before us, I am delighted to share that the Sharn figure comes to 29.37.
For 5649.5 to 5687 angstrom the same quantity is 28.07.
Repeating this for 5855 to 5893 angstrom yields 28.47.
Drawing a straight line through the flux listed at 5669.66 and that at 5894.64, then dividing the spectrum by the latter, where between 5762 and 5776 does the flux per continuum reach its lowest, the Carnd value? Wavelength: 5763.12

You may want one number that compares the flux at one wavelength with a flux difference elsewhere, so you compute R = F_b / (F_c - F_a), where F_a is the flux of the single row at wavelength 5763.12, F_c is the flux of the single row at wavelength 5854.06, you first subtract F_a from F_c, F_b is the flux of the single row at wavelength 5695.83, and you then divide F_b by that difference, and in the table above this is -34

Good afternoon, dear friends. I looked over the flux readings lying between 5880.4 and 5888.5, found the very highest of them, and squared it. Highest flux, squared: 718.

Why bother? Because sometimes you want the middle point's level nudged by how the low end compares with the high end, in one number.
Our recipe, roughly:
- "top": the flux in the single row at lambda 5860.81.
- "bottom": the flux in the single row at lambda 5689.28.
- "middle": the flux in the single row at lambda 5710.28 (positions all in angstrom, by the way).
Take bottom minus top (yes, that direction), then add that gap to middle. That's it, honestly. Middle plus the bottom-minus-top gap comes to 22.6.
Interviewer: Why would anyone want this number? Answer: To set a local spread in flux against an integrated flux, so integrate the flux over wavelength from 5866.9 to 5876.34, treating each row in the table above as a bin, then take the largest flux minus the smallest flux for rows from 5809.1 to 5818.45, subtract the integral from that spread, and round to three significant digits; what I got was -266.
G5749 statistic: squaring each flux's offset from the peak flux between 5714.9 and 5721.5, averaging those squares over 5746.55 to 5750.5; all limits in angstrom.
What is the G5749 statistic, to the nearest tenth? 2.8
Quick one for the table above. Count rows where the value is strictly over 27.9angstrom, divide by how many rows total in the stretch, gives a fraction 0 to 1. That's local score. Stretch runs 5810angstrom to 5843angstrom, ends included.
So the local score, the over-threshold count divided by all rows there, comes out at 1.0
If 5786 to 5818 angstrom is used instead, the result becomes 0.7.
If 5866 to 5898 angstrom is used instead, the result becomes 0.4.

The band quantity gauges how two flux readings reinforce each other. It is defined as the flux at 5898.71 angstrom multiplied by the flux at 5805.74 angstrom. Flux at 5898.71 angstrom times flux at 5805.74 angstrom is 524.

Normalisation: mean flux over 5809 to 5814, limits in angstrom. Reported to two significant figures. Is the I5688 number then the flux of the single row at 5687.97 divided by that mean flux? 0.90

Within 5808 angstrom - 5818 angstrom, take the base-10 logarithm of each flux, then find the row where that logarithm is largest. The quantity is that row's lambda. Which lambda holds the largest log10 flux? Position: 5817.78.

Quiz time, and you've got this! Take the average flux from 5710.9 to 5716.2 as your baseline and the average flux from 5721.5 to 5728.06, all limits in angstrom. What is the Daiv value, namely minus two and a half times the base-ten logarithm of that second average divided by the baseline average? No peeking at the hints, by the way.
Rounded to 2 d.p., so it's -0.10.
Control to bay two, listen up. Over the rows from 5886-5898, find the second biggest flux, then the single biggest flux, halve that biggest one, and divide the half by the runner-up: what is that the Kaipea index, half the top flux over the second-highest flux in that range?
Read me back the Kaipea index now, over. 0.612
